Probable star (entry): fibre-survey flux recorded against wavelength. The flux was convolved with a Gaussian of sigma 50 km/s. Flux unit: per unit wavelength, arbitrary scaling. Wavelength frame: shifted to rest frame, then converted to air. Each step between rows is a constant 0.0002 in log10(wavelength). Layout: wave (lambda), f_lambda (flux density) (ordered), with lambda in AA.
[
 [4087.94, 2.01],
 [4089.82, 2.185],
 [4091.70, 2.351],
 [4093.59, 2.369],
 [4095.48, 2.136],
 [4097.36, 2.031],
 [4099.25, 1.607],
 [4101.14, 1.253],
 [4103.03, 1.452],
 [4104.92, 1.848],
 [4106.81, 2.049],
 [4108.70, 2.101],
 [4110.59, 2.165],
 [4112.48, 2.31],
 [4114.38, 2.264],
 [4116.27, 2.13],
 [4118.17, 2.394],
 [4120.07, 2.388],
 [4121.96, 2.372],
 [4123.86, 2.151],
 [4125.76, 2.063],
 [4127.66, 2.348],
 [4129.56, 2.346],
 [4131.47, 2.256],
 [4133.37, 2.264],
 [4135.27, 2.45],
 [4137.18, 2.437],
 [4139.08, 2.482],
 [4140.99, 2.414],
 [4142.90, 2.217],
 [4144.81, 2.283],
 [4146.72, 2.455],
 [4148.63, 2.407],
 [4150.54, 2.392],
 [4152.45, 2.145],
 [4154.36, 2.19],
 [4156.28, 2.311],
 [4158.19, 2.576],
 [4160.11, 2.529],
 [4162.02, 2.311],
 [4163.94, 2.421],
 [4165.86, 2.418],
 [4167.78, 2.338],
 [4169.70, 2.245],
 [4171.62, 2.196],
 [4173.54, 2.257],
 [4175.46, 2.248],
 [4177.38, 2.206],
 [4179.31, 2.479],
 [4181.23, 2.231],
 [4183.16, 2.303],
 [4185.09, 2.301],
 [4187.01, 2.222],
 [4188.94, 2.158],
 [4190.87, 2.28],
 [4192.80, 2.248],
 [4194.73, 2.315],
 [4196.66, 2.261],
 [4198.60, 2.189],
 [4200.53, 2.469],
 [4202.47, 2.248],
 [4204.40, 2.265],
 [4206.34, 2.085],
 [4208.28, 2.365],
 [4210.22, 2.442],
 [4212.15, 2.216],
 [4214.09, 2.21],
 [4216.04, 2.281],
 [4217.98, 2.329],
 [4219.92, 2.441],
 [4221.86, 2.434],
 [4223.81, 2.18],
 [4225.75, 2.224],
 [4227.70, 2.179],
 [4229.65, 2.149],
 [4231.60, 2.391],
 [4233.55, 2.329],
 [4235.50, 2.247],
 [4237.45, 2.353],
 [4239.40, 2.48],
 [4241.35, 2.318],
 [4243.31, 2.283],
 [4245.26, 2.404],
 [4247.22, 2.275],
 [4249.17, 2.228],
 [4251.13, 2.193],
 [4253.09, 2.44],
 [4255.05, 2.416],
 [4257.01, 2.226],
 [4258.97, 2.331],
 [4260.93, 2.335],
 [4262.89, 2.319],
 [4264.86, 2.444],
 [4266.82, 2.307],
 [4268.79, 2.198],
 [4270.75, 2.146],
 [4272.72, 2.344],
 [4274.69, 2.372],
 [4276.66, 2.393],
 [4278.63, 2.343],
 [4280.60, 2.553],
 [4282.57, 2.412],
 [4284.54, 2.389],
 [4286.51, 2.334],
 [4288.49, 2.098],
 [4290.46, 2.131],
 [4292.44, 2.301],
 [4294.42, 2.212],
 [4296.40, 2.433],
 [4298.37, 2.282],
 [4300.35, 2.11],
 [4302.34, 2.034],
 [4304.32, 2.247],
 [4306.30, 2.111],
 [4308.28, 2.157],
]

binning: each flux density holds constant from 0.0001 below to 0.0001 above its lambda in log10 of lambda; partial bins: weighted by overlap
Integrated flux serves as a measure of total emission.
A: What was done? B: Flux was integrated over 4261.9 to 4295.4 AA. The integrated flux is 77.4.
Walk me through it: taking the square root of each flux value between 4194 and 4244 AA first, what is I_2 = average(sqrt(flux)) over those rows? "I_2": 1.51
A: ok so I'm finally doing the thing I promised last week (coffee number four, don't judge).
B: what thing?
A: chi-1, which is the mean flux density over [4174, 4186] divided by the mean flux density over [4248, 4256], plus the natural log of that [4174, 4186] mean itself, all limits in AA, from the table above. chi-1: 1.82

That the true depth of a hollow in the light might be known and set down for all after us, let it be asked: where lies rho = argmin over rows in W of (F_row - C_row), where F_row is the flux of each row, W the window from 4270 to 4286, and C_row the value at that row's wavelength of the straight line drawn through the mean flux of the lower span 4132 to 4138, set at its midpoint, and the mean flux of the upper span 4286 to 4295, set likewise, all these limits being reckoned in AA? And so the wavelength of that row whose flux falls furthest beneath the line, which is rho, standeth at 4270.75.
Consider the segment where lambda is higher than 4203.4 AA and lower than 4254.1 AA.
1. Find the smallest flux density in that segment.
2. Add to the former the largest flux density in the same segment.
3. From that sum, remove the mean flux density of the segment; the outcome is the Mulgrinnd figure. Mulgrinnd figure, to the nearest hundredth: 2.27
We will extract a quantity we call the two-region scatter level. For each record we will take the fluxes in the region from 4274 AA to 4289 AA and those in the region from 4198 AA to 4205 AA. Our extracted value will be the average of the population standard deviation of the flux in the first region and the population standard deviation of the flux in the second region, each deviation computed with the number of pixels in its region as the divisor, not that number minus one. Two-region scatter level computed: 0.112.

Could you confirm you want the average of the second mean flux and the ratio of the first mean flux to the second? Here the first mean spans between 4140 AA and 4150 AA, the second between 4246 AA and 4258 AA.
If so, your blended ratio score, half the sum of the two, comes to 1.661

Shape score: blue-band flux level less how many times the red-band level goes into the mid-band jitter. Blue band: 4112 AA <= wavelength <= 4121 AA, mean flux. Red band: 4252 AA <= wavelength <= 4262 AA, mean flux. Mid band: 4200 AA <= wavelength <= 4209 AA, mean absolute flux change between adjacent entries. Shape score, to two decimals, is 2.22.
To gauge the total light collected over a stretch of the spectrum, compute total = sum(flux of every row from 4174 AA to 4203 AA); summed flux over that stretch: 34.2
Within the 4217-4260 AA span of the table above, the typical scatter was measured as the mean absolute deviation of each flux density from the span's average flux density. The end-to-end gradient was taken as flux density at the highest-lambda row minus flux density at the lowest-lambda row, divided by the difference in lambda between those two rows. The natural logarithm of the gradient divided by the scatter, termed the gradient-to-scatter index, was -7.5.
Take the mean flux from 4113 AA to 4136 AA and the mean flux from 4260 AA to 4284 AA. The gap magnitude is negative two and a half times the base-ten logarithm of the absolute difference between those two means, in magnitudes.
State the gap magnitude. 3.0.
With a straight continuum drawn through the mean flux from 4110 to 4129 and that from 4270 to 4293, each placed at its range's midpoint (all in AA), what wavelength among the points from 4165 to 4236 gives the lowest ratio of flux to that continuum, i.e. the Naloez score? 4206.34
